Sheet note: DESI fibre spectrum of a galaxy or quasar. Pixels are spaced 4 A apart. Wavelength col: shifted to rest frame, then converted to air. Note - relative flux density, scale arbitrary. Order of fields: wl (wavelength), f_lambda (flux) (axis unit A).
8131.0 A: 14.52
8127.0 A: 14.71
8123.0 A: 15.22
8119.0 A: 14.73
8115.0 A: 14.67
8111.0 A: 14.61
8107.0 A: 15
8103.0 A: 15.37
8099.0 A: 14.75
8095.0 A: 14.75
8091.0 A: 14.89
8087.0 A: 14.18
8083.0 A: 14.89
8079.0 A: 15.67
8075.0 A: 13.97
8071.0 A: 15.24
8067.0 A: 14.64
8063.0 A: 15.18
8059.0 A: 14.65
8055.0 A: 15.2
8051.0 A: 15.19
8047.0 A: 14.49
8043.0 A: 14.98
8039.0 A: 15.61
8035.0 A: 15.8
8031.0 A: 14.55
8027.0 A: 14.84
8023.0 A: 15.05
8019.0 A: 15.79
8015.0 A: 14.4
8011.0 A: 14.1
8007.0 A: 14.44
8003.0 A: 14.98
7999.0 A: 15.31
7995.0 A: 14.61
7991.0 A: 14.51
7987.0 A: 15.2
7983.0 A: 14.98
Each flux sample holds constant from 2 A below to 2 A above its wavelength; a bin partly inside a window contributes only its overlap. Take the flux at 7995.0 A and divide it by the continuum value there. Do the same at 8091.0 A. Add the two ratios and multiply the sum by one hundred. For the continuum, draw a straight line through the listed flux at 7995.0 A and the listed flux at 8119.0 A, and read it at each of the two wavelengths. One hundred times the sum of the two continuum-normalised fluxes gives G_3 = 201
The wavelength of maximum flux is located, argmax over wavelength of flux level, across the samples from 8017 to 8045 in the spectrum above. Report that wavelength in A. 8035.0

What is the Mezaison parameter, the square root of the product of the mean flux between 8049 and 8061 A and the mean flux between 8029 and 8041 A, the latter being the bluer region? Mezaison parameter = 15.2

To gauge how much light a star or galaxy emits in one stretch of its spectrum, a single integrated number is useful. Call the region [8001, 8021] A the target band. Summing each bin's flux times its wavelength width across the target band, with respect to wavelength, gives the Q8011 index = 294.8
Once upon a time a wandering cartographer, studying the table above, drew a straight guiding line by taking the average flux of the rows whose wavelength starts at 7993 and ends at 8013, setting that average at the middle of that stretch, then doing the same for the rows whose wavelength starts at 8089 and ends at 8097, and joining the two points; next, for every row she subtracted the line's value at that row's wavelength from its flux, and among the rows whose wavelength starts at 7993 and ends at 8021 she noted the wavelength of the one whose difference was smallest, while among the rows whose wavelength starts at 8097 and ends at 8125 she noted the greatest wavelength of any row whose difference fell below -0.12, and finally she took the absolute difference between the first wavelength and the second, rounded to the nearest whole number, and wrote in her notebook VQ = 108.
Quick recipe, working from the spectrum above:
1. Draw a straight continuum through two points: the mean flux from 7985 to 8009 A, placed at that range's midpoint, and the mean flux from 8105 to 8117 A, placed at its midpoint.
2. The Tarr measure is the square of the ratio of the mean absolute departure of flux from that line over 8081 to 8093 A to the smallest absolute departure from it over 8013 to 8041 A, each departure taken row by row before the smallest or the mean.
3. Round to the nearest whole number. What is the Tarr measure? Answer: 191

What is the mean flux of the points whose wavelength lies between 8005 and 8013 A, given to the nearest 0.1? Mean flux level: 14.3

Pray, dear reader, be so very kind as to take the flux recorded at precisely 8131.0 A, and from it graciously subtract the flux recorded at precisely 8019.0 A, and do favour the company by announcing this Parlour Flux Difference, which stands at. -1.3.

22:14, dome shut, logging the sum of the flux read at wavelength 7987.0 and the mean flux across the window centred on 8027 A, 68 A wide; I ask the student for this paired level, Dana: 30.1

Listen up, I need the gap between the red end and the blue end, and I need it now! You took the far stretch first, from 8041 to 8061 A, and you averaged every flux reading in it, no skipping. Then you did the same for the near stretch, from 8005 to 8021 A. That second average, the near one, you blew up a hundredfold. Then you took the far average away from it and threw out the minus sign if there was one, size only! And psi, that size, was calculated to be 1453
